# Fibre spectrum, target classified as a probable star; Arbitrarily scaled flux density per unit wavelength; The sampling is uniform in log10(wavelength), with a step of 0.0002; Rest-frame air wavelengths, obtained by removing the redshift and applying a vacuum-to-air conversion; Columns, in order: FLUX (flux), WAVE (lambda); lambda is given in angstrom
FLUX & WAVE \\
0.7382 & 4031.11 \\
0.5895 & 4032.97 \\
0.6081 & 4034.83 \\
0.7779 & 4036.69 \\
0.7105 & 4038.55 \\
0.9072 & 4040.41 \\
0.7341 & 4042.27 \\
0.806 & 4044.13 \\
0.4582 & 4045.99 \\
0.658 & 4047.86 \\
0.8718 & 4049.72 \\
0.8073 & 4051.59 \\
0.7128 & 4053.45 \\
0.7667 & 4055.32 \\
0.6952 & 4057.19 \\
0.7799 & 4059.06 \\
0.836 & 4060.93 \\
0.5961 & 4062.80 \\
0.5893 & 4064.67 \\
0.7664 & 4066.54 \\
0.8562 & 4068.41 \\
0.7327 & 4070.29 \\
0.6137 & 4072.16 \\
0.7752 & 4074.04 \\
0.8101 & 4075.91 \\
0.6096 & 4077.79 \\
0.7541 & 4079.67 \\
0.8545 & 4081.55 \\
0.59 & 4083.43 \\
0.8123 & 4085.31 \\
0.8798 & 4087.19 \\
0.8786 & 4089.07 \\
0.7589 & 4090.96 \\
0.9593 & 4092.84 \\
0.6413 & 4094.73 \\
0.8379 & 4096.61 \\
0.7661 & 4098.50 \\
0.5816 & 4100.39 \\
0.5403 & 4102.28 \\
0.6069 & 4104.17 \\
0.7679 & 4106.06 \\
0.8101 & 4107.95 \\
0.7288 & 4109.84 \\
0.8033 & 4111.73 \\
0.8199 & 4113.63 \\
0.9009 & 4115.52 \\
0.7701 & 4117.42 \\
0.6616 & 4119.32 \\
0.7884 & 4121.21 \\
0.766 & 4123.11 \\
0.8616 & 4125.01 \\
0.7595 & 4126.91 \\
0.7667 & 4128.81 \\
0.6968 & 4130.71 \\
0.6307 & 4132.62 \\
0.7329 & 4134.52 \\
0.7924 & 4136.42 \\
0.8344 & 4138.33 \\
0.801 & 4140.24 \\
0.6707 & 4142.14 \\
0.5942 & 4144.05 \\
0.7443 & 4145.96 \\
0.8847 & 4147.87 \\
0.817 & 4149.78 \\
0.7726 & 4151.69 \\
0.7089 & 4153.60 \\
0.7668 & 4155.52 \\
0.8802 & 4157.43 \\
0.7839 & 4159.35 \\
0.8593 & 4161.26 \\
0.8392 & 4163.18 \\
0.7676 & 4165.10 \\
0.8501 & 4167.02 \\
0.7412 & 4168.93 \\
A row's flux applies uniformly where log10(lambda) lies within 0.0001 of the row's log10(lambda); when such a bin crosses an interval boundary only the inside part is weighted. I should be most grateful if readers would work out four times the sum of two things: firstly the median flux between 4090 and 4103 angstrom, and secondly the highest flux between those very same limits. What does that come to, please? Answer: 6.87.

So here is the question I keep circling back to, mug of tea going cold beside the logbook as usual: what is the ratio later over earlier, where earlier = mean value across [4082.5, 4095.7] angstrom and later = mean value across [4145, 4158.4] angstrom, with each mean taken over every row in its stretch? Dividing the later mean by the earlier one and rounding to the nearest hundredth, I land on 1.01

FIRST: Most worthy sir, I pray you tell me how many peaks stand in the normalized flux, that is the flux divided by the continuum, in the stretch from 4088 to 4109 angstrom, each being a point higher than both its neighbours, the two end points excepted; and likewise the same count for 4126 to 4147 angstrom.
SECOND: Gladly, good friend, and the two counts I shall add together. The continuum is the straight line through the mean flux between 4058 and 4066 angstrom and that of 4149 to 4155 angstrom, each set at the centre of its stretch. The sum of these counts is 4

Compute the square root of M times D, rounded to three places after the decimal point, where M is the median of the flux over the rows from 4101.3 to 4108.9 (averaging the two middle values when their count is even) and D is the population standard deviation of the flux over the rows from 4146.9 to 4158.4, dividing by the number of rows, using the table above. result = 0.208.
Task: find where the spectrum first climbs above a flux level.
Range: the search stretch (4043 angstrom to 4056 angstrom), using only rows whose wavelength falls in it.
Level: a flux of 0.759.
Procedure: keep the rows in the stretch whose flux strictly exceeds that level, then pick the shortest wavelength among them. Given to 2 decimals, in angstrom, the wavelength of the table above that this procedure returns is 4044.13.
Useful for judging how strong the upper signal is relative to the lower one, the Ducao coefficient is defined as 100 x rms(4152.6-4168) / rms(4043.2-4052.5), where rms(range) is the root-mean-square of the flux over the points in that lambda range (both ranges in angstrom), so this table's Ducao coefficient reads 110.0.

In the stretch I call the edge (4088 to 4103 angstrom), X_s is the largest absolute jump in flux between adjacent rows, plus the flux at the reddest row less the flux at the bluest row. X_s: -0.02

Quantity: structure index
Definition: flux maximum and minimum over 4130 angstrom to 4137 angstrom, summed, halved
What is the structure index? 0.71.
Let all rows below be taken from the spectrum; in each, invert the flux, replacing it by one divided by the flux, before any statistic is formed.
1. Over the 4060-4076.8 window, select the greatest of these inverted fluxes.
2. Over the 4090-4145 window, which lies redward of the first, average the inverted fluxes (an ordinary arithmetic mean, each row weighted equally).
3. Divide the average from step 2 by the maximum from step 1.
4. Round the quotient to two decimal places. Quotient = 0.80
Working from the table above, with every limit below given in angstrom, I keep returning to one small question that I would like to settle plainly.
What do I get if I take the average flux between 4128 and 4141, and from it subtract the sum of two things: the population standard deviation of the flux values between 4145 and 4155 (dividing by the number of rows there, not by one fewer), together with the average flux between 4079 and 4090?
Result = -0.11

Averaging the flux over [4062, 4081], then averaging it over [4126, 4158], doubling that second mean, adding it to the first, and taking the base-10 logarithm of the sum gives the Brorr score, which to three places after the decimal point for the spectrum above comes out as 0.347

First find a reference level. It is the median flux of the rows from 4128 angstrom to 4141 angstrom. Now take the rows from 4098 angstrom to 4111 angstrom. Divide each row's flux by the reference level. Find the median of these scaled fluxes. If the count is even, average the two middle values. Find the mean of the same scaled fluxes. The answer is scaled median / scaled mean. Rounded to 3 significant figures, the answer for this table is 1.06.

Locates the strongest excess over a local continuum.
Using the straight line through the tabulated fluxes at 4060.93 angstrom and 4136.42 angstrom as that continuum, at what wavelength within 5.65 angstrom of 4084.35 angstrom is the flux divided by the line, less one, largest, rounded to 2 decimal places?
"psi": 4087.19 angstrom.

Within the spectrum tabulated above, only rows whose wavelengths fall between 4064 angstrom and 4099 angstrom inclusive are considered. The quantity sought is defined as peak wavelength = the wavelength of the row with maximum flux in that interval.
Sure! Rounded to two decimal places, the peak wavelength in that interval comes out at 4092.84 angstrom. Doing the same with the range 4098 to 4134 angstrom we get 4115.52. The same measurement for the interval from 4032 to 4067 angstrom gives 4040.41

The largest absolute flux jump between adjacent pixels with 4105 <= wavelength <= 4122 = 0.13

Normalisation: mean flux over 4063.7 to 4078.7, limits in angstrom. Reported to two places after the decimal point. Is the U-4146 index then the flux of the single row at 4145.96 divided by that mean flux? 1.03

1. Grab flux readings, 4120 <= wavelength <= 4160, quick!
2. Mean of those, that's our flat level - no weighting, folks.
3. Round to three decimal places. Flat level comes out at 0.764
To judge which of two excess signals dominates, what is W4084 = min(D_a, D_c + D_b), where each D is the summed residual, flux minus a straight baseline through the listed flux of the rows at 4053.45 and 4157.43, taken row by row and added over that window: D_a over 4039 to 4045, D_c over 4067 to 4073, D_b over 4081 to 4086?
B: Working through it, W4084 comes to 0.0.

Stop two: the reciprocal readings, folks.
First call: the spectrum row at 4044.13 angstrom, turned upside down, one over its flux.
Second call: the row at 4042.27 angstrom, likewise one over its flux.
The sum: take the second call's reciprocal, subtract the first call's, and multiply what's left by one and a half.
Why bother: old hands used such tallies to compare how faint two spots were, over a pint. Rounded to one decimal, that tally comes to 0.2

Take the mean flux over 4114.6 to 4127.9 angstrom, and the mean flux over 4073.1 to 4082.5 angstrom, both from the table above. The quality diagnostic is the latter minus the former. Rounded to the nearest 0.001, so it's -0.026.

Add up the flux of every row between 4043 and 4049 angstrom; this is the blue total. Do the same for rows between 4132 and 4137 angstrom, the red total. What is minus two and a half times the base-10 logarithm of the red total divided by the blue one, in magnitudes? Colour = -0.12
